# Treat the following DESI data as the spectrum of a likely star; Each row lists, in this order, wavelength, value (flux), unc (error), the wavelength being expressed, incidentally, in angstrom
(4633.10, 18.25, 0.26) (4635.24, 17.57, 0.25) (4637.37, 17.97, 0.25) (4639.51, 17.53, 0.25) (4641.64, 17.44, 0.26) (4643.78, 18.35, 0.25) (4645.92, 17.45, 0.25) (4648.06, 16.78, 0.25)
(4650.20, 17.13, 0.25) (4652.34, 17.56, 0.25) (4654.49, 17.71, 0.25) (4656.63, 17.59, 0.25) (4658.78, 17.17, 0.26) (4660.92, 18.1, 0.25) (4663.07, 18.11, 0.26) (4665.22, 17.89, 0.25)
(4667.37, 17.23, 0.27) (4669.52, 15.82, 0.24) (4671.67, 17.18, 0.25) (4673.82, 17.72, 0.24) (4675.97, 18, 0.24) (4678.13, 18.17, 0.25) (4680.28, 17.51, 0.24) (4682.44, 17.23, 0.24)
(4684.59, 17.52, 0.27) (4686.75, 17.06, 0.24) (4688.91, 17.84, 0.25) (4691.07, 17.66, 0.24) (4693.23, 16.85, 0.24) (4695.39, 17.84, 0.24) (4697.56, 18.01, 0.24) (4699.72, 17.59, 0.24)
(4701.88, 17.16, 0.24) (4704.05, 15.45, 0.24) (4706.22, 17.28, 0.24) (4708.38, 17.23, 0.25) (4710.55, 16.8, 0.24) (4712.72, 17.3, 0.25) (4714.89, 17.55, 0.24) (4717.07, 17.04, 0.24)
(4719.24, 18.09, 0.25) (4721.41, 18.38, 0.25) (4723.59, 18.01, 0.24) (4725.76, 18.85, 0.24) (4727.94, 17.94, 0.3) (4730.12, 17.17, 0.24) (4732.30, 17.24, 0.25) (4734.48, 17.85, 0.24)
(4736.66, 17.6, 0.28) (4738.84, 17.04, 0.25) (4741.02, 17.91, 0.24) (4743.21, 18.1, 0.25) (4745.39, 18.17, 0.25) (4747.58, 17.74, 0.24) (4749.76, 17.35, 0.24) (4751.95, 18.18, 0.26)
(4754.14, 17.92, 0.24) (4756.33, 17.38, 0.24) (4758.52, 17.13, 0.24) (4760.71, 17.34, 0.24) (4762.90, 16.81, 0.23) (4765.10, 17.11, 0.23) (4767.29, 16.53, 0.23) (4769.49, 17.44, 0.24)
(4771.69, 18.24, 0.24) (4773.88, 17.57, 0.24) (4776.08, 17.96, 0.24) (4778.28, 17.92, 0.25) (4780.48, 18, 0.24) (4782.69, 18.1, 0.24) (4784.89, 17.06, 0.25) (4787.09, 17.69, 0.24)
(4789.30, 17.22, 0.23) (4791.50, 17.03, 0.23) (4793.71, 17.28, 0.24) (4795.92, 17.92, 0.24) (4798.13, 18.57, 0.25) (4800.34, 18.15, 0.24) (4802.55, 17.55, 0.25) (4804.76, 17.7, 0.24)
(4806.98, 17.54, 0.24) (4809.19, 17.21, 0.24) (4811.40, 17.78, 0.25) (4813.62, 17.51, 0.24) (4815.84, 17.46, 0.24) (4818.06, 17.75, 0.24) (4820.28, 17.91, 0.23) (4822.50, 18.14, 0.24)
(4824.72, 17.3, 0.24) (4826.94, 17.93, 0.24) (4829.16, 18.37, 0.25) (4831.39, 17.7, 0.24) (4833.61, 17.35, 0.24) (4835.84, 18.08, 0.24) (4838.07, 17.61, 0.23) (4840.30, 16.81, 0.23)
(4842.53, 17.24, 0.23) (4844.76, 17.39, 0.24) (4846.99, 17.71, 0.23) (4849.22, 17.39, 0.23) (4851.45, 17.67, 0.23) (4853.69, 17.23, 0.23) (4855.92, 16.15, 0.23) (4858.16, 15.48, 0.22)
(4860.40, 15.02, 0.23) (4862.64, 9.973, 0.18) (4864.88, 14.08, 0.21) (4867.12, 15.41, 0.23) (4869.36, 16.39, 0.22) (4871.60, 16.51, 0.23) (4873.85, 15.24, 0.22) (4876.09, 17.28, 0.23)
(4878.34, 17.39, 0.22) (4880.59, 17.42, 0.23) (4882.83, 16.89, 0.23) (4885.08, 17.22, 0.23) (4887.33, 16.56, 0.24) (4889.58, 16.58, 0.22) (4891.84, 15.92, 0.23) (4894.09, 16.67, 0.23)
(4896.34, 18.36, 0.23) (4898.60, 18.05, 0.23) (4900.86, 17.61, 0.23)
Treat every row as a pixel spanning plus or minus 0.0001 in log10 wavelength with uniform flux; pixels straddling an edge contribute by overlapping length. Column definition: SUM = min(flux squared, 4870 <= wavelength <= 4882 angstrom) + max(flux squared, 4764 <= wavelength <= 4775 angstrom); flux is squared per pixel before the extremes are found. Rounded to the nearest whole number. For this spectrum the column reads 565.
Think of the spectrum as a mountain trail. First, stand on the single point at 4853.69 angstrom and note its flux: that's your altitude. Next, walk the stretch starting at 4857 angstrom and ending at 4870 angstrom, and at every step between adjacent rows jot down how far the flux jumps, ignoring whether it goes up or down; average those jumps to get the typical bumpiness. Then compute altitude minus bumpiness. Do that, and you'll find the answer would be 14.8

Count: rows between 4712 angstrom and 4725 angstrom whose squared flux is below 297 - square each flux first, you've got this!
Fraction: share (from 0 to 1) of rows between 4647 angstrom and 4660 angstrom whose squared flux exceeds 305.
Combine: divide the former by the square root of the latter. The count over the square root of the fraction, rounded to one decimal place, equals 1.4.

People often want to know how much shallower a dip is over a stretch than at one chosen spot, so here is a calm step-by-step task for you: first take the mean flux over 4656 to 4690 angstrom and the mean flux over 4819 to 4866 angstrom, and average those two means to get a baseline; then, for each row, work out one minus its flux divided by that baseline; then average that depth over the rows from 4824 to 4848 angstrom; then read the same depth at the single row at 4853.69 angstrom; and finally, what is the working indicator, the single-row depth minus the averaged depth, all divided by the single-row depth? -4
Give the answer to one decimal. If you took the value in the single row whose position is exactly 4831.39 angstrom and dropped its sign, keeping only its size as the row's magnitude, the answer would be 17.7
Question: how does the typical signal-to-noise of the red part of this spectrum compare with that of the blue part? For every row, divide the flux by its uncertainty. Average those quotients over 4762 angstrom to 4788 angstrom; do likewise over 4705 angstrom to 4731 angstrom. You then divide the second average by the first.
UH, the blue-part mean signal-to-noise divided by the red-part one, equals 0.97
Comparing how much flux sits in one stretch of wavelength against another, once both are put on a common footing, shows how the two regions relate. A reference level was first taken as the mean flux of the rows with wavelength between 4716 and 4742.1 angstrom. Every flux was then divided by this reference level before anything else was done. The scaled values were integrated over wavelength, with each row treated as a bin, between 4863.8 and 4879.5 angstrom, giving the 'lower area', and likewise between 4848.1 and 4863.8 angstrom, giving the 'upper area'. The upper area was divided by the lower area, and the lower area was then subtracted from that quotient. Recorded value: -13.2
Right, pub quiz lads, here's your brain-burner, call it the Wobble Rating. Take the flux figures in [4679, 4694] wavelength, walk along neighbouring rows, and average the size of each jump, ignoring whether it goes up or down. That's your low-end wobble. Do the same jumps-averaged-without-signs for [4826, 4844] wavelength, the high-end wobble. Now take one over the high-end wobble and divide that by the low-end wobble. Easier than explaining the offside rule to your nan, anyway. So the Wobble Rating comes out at 3.9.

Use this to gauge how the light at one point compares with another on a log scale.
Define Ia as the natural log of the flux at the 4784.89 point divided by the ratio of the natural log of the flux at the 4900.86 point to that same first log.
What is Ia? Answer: 2.81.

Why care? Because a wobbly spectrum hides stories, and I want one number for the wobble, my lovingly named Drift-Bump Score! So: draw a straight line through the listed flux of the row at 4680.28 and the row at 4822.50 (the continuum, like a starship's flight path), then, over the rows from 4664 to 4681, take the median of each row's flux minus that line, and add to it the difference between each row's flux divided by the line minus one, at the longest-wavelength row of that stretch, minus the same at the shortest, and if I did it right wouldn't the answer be 0.09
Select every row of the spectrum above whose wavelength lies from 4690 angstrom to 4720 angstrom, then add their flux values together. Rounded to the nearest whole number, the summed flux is 242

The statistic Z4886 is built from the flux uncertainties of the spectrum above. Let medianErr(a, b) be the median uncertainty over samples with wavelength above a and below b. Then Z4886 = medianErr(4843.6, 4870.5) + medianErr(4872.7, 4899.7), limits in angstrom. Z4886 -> 0.460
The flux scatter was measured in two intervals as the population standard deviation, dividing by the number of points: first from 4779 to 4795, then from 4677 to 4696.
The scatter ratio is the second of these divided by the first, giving 1.0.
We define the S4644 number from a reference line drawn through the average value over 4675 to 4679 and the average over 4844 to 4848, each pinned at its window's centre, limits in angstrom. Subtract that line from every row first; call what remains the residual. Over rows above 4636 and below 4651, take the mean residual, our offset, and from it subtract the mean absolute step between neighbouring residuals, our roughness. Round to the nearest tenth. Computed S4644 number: -1.2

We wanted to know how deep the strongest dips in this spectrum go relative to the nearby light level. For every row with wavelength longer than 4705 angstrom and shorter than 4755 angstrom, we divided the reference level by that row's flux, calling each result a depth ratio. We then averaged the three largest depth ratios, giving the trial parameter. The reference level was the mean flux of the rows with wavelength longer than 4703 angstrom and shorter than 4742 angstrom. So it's 1.03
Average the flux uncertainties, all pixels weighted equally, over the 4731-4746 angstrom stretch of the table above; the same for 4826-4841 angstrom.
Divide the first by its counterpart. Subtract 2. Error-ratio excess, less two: -0.95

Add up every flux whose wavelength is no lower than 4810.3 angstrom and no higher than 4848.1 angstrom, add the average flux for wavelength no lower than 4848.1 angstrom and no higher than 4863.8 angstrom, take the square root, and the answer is 18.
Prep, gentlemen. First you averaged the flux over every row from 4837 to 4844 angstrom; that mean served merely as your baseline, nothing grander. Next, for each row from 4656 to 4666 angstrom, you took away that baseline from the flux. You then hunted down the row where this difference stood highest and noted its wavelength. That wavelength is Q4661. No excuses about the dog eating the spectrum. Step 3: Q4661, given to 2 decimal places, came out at 4663.07 angstrom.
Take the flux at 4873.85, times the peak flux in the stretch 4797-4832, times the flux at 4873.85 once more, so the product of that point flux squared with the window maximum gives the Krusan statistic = 4313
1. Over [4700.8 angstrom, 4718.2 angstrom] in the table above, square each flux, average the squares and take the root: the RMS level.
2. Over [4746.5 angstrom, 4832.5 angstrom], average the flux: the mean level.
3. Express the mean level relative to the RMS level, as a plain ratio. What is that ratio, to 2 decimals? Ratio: 1.04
